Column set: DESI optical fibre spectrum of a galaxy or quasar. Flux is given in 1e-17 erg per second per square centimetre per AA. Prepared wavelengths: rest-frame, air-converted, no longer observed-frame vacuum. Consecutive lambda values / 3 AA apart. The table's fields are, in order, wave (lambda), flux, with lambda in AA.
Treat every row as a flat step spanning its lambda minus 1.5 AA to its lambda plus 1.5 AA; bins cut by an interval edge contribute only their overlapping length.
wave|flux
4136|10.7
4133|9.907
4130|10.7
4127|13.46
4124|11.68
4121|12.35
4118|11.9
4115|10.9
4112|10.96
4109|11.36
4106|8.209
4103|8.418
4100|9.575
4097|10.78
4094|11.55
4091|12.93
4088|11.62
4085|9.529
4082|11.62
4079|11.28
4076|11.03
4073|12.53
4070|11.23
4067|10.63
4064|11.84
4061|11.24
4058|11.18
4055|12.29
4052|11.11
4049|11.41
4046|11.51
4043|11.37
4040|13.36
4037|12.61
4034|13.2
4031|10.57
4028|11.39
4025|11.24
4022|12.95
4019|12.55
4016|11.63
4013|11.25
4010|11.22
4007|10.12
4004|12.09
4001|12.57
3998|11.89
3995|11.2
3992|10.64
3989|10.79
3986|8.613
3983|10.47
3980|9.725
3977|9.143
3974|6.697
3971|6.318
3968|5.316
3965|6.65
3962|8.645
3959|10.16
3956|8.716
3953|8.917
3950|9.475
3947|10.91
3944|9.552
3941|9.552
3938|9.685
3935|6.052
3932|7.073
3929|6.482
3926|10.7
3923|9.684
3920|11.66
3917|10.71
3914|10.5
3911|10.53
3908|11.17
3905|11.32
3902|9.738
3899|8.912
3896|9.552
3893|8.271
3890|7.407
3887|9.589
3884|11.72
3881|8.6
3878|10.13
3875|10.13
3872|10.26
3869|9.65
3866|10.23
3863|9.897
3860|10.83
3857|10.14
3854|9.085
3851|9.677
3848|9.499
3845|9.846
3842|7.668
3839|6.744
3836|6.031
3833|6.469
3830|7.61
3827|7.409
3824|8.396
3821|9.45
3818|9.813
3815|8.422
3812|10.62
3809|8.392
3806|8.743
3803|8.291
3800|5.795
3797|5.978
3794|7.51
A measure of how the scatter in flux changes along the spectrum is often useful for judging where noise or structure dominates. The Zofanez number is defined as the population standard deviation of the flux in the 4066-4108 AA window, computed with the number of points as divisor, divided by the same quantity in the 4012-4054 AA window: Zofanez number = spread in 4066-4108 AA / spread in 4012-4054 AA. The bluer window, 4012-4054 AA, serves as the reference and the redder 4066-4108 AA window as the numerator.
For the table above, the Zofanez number 1.6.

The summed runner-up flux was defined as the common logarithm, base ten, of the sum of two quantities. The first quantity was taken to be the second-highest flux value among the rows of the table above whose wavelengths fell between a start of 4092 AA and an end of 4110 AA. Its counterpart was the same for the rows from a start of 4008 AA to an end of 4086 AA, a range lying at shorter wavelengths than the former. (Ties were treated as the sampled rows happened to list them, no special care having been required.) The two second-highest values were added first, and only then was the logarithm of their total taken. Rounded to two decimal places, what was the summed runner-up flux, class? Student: 1.39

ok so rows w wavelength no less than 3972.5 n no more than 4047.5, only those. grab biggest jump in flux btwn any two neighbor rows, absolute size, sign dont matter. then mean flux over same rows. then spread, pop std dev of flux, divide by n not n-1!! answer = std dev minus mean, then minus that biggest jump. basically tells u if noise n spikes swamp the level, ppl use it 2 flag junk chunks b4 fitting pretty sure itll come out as -12.3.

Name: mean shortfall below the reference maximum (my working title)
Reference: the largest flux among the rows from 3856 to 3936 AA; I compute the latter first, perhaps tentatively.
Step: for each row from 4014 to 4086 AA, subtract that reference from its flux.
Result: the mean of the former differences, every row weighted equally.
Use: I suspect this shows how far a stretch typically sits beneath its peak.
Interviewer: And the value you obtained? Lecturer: -0.1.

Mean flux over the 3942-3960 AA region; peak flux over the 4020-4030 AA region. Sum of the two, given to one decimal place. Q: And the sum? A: 22.6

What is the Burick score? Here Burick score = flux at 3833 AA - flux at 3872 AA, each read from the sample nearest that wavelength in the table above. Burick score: -3.8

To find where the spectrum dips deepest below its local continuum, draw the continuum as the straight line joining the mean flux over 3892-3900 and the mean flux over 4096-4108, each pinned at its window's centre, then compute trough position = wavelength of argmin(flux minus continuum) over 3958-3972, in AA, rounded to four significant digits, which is 3968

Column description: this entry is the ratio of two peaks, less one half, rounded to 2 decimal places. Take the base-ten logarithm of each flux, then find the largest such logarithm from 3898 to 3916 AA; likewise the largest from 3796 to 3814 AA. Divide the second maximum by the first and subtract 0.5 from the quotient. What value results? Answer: 0.47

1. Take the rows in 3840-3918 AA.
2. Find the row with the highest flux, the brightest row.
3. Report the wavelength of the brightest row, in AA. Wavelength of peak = 3884 AA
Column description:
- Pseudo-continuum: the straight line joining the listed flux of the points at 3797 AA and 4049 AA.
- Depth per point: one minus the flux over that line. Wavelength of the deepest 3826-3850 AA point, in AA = 3836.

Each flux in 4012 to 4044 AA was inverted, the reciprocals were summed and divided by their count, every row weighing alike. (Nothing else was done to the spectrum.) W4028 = 0.084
